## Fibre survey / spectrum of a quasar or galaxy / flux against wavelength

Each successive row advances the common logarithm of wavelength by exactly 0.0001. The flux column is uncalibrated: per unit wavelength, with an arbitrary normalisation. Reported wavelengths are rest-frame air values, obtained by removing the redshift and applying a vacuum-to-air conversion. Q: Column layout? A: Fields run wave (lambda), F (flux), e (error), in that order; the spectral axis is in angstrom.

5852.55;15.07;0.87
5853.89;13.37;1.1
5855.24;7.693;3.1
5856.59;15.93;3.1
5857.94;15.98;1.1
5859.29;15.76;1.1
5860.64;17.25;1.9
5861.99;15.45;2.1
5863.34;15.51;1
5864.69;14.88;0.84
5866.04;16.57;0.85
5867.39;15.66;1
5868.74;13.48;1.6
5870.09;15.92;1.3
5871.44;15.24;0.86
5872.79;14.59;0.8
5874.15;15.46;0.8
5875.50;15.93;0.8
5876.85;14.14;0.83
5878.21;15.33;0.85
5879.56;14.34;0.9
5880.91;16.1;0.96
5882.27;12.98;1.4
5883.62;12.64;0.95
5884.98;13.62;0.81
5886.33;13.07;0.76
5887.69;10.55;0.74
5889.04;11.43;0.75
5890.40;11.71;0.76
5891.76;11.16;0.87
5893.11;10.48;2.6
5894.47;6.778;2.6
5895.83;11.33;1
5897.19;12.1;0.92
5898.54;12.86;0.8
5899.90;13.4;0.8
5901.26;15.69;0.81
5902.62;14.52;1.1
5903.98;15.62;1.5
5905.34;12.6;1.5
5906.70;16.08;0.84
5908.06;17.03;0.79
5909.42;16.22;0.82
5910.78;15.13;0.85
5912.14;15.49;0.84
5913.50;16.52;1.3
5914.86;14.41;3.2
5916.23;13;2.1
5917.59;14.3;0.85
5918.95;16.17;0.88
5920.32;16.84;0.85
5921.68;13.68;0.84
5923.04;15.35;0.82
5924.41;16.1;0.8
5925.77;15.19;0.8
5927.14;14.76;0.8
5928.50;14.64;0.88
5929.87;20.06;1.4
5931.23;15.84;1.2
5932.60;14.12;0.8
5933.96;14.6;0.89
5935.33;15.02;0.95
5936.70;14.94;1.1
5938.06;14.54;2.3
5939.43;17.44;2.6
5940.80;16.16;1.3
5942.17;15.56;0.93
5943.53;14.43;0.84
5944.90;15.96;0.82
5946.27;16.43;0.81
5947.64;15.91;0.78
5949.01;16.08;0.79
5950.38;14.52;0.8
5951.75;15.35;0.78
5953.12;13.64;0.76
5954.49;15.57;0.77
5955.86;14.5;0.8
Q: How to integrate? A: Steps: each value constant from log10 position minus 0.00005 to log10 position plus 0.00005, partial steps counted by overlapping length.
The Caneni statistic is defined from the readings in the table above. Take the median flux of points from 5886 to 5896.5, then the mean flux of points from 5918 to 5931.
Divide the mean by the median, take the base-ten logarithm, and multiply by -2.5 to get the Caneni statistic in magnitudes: -0.37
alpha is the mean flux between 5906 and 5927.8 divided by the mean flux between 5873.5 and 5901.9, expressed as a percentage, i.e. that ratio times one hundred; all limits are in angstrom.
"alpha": 119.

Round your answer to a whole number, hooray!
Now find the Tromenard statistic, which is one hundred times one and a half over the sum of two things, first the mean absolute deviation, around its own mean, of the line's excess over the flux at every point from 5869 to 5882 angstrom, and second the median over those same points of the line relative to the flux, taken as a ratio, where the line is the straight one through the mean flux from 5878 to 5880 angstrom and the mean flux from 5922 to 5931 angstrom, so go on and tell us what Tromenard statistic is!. 96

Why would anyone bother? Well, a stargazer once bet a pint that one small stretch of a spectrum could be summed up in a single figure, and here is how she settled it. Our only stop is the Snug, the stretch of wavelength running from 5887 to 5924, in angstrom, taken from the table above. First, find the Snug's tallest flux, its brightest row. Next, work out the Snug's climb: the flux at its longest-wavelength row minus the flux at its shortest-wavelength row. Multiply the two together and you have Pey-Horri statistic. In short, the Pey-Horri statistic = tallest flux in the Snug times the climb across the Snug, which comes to 82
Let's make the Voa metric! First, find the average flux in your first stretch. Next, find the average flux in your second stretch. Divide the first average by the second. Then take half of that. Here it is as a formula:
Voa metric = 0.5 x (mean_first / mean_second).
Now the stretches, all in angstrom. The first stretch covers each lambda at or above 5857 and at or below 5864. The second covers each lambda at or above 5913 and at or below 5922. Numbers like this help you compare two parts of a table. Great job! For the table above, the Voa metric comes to 0.533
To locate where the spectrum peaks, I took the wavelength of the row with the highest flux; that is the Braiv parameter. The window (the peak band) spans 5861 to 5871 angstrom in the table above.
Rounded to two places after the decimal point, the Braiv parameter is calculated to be 5866.04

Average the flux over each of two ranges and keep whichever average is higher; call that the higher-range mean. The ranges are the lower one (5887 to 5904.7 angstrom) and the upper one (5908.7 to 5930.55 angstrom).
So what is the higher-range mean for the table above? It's 15.5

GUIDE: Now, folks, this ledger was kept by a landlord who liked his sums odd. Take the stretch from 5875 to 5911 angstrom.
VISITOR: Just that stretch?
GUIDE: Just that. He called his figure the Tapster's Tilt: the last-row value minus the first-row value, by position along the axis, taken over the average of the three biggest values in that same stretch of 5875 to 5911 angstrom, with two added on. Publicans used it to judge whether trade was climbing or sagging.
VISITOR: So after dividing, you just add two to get 1.95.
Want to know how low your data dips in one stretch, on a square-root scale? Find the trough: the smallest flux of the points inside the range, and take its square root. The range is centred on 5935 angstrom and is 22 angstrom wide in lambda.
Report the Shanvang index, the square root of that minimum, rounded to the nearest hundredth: 3.76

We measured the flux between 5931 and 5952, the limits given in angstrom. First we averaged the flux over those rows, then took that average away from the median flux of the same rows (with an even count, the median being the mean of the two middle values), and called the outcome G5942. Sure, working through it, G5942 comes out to 0.0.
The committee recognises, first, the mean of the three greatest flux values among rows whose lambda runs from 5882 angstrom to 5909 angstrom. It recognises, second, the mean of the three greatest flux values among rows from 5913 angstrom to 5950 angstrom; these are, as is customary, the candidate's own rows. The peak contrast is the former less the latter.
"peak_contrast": -1.8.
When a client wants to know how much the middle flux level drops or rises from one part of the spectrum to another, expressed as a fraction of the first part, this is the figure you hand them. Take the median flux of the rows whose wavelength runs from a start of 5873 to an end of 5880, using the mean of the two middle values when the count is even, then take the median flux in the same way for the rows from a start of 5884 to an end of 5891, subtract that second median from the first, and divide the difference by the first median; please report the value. 0.24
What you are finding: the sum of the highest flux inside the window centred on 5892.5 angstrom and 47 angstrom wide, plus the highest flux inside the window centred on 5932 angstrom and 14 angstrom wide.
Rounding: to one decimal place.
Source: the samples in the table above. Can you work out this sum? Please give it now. 37.1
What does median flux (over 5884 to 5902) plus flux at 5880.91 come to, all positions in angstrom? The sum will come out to 27.8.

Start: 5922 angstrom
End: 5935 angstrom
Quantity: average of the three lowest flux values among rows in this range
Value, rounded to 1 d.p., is 14.5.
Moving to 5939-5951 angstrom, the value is 14.8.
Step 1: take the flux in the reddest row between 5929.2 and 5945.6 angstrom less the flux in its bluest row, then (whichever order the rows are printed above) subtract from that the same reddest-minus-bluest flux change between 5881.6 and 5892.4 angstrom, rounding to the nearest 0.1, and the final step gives -2.3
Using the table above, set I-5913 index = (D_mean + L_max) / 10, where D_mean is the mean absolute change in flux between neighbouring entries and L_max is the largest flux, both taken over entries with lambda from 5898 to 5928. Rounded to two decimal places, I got 1.85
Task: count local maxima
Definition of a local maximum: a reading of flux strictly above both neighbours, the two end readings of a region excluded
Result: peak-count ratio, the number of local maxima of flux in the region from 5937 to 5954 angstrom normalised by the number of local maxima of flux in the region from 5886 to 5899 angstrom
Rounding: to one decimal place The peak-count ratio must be 4.0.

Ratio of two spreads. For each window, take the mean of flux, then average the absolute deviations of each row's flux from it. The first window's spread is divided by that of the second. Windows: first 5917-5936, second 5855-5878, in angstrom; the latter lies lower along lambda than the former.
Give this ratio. 0.90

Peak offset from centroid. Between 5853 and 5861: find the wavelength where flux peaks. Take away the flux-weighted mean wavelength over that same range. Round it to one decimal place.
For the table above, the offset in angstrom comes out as 3.0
